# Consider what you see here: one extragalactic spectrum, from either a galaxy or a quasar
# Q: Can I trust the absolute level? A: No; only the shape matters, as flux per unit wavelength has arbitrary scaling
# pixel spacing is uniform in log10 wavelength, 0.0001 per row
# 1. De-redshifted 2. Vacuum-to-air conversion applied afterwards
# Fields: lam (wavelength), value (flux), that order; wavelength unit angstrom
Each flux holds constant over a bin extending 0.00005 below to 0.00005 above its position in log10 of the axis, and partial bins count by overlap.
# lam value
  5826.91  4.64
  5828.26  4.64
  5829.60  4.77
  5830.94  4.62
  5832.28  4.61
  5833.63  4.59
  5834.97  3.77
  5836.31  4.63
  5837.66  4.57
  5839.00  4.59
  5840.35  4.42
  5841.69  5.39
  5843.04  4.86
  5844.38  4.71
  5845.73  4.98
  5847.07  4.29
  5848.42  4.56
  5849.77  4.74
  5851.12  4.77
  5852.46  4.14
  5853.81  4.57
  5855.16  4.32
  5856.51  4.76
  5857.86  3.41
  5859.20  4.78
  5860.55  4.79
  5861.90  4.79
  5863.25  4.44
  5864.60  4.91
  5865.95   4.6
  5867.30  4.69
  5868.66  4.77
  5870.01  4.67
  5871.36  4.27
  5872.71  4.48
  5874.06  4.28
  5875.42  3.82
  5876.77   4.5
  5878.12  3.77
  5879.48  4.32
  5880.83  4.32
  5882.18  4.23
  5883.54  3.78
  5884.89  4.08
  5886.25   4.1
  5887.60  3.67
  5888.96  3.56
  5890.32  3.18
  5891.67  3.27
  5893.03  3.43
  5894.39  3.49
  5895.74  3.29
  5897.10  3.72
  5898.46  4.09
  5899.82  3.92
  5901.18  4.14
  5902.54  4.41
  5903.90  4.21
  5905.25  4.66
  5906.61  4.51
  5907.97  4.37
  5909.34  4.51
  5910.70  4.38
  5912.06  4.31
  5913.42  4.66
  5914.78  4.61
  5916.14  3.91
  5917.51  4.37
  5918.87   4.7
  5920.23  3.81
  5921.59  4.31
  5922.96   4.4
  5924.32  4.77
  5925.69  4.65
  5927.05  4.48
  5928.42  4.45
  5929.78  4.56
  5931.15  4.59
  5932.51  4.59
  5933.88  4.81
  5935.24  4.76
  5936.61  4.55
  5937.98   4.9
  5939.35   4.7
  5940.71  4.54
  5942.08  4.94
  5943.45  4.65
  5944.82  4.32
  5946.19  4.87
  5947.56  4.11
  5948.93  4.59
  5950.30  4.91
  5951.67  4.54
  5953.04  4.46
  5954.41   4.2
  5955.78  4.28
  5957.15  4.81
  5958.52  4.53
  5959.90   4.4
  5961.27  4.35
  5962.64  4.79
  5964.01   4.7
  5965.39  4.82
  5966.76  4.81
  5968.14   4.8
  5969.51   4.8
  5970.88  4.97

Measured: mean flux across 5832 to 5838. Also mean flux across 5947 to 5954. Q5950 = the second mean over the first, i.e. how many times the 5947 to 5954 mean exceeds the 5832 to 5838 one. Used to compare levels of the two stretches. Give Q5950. 1.02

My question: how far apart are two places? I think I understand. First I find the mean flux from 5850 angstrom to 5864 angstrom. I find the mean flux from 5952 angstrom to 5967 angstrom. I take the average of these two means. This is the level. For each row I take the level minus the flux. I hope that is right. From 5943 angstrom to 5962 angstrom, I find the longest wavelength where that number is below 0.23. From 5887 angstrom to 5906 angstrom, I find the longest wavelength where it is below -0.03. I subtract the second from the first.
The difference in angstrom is 56.0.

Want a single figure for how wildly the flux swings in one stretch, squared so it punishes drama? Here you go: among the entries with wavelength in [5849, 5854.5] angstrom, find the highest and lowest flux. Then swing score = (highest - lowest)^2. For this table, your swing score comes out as 0.4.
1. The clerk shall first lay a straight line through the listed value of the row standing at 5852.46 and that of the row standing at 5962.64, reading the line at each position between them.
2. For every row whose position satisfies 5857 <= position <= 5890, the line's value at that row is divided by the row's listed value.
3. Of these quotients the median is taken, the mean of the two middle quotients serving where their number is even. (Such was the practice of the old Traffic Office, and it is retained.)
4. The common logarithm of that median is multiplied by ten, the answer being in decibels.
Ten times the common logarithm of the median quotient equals -0.02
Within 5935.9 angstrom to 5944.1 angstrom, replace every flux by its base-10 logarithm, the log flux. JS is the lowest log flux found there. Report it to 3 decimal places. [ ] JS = 0.657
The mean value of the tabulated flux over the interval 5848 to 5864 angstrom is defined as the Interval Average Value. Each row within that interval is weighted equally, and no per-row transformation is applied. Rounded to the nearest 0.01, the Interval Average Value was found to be 4.51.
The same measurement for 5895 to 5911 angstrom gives 4.18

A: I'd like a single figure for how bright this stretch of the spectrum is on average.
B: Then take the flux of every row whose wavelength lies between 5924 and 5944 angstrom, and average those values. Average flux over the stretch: 4.66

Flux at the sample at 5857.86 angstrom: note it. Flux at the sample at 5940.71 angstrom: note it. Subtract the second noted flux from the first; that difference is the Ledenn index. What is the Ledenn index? -1.13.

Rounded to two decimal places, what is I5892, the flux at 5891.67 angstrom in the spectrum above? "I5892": 3.27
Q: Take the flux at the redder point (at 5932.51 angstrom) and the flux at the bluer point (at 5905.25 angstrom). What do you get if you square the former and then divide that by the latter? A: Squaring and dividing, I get 4.52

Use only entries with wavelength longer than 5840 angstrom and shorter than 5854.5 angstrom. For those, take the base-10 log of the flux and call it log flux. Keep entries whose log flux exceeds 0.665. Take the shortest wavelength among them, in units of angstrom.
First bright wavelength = 5841.69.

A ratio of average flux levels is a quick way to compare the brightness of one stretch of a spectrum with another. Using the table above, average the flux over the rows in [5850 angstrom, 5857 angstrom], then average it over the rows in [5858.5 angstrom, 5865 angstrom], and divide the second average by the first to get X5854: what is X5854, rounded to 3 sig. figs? 1.05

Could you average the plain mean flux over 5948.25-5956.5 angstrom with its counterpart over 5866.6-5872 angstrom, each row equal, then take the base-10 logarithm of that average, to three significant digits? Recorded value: 0.658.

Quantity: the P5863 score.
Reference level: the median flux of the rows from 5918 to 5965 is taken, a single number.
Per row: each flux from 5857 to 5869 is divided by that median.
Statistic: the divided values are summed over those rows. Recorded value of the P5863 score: 9.0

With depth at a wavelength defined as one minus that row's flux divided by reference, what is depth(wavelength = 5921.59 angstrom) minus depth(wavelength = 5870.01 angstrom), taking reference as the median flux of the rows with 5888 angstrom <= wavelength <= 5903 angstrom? 0.10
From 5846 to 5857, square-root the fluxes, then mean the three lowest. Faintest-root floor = 2.06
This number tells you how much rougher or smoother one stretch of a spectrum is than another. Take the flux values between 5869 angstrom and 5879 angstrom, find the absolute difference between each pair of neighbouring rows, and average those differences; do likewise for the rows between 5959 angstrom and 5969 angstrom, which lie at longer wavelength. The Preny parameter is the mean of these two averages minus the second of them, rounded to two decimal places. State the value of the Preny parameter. 0.16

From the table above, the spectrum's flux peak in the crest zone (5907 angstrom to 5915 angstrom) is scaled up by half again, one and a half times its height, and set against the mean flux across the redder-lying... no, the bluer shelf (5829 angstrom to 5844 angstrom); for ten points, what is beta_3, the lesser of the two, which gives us 4.62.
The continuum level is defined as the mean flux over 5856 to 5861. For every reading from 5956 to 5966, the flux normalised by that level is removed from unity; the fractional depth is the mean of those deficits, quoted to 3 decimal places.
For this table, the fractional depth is -0.044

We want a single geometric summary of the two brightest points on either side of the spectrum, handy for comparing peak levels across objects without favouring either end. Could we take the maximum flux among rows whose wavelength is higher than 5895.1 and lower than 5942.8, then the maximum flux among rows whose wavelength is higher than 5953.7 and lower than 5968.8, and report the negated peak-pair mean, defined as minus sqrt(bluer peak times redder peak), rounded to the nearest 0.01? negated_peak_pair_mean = -4.88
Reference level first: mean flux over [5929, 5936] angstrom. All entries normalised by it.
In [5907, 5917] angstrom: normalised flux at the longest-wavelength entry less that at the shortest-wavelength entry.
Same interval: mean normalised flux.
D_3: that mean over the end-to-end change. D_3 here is -10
